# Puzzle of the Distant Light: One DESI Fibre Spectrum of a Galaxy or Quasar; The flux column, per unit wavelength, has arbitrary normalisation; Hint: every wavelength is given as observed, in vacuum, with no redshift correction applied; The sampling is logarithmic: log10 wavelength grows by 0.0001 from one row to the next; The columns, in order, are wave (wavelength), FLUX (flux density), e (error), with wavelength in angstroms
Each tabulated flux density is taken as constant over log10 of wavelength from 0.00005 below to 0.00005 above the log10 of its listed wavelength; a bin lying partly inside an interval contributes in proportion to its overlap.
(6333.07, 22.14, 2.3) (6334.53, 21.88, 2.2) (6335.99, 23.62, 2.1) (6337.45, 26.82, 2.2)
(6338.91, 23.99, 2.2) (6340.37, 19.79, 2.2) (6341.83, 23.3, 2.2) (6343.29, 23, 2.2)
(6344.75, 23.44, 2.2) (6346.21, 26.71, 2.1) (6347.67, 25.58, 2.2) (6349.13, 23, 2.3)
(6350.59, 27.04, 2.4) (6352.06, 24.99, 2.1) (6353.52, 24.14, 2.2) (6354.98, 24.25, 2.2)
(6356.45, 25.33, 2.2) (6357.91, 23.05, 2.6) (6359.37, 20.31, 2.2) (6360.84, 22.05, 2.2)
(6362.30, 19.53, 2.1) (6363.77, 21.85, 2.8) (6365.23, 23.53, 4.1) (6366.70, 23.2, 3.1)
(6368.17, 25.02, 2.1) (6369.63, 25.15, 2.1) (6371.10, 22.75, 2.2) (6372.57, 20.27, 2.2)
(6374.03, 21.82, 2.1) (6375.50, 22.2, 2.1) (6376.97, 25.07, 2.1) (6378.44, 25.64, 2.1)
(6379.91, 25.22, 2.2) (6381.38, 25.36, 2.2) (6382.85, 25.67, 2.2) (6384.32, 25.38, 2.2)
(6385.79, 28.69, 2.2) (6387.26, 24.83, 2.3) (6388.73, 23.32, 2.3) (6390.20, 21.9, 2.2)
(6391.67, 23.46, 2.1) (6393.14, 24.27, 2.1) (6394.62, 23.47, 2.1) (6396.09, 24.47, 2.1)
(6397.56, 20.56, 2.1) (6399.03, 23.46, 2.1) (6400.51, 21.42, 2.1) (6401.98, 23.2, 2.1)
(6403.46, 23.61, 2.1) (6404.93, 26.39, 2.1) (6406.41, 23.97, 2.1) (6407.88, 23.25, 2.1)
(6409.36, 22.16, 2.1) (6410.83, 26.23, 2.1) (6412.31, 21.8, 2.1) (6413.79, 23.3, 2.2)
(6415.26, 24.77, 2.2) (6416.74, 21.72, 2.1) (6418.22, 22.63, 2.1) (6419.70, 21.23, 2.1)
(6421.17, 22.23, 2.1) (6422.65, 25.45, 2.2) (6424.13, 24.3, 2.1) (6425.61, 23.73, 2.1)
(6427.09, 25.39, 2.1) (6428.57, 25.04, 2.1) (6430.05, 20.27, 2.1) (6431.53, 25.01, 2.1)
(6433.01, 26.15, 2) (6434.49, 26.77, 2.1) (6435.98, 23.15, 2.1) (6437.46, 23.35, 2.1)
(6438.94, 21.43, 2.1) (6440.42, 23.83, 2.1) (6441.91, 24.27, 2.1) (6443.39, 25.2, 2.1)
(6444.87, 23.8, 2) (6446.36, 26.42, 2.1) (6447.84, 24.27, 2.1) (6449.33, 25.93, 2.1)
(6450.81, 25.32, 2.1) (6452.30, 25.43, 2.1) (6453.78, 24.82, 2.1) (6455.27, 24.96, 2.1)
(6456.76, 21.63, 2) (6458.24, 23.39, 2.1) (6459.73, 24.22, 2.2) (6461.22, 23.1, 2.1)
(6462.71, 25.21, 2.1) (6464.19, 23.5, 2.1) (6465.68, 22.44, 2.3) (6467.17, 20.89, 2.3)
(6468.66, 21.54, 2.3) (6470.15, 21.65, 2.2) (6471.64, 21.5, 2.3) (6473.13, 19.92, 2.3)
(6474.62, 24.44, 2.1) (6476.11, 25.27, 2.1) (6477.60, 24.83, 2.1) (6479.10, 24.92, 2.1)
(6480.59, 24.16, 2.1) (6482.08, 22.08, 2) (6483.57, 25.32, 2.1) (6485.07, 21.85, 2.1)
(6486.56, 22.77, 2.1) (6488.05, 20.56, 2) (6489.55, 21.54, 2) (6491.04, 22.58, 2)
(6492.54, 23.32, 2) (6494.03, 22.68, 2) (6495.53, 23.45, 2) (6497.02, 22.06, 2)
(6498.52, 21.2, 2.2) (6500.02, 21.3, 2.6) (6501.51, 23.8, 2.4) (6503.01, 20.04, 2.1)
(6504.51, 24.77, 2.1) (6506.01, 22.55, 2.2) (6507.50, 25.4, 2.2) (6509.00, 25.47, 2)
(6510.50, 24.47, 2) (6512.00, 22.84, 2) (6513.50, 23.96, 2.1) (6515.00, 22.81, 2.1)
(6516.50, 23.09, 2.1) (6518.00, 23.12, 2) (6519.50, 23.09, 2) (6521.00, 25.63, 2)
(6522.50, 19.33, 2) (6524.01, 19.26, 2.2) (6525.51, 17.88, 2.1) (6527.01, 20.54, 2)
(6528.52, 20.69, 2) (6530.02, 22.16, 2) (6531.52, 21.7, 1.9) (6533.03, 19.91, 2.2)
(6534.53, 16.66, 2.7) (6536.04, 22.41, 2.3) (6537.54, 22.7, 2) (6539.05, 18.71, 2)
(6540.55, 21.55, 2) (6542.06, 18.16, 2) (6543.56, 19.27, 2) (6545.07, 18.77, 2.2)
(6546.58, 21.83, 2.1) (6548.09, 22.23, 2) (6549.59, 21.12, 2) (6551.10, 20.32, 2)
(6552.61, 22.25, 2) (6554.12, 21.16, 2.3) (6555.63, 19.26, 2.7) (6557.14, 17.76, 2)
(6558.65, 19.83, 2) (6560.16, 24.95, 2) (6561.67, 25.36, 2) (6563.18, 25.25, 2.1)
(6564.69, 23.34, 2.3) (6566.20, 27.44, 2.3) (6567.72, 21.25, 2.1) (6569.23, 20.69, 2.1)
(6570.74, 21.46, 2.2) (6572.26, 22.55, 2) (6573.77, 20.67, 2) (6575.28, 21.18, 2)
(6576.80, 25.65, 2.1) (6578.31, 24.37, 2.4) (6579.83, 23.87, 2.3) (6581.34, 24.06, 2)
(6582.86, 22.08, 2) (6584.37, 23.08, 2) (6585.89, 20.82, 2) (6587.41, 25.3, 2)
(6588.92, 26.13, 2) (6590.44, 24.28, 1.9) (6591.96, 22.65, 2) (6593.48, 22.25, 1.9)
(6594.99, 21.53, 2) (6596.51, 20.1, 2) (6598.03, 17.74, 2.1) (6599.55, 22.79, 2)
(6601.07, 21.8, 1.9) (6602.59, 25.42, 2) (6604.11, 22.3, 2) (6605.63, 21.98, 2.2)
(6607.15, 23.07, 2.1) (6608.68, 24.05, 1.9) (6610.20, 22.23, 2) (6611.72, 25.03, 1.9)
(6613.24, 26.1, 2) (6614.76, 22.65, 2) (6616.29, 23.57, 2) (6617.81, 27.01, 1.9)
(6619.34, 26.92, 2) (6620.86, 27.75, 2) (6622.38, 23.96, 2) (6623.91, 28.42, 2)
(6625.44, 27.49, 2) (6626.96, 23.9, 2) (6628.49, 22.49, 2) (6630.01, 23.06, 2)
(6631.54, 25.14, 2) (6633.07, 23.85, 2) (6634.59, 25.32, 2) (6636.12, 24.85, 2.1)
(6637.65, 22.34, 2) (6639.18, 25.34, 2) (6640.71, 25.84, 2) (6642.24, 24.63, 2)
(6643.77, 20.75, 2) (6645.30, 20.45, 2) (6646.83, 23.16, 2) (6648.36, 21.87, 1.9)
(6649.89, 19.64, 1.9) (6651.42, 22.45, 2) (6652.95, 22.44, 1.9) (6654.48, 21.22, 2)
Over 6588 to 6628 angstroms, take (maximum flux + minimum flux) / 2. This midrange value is 23.1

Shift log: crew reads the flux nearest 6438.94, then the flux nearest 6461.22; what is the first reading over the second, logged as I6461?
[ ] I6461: 0.93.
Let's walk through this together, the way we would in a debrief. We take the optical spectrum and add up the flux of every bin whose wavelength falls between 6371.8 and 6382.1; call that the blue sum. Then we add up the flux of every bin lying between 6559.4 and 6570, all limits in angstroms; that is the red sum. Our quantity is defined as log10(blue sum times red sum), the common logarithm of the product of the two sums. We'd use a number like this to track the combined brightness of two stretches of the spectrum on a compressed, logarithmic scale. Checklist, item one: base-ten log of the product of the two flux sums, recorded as 4.45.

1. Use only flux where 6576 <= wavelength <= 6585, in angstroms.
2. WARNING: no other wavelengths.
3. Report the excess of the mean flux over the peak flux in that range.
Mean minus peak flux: -1.80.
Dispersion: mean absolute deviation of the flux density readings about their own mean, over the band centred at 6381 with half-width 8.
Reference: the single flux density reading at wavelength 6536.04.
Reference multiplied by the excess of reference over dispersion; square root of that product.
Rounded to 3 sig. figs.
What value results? 21.7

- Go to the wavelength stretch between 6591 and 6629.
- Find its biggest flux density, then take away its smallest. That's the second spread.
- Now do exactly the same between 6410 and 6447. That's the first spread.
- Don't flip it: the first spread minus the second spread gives -4.2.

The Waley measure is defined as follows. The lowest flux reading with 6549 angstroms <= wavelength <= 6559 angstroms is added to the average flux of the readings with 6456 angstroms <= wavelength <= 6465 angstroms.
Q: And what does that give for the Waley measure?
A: 41.3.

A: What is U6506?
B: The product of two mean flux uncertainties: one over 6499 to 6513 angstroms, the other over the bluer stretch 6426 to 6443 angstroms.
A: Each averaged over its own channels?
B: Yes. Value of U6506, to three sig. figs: 4.55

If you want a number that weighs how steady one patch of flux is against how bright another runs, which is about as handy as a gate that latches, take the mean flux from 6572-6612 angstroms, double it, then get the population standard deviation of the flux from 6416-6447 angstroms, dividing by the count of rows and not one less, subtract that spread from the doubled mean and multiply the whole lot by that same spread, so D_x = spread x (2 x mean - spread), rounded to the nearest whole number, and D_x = 77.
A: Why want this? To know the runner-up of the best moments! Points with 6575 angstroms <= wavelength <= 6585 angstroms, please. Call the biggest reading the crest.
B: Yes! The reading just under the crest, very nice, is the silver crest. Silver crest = 24.37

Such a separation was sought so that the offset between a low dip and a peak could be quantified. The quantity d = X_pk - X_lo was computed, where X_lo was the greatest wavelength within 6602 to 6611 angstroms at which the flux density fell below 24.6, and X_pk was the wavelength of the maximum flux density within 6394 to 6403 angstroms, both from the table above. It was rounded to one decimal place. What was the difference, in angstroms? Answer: -214.1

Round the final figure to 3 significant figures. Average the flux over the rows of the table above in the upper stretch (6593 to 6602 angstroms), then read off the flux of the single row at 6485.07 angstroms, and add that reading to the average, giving 42.9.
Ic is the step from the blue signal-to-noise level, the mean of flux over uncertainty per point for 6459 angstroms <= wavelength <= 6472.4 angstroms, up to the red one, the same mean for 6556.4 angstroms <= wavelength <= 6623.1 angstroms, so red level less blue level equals 1.1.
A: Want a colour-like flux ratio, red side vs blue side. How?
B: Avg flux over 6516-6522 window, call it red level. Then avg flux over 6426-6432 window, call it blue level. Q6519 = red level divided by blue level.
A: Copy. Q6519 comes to 0.99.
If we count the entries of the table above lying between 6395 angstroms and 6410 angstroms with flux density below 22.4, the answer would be 3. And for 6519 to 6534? 8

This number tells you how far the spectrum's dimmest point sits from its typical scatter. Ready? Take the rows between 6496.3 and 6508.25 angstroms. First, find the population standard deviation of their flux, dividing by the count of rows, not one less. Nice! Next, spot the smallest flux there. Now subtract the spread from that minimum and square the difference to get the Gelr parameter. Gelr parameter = 335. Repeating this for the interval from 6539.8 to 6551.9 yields 280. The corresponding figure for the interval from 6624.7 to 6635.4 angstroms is 438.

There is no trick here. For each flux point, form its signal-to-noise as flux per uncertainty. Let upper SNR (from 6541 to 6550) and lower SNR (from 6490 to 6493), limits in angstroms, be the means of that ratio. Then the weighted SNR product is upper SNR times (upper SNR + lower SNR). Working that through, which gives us 211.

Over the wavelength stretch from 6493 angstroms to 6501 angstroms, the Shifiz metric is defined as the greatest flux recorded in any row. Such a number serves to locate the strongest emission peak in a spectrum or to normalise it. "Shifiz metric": 23.45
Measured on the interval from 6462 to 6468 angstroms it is 25.21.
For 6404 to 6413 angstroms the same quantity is 26.39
